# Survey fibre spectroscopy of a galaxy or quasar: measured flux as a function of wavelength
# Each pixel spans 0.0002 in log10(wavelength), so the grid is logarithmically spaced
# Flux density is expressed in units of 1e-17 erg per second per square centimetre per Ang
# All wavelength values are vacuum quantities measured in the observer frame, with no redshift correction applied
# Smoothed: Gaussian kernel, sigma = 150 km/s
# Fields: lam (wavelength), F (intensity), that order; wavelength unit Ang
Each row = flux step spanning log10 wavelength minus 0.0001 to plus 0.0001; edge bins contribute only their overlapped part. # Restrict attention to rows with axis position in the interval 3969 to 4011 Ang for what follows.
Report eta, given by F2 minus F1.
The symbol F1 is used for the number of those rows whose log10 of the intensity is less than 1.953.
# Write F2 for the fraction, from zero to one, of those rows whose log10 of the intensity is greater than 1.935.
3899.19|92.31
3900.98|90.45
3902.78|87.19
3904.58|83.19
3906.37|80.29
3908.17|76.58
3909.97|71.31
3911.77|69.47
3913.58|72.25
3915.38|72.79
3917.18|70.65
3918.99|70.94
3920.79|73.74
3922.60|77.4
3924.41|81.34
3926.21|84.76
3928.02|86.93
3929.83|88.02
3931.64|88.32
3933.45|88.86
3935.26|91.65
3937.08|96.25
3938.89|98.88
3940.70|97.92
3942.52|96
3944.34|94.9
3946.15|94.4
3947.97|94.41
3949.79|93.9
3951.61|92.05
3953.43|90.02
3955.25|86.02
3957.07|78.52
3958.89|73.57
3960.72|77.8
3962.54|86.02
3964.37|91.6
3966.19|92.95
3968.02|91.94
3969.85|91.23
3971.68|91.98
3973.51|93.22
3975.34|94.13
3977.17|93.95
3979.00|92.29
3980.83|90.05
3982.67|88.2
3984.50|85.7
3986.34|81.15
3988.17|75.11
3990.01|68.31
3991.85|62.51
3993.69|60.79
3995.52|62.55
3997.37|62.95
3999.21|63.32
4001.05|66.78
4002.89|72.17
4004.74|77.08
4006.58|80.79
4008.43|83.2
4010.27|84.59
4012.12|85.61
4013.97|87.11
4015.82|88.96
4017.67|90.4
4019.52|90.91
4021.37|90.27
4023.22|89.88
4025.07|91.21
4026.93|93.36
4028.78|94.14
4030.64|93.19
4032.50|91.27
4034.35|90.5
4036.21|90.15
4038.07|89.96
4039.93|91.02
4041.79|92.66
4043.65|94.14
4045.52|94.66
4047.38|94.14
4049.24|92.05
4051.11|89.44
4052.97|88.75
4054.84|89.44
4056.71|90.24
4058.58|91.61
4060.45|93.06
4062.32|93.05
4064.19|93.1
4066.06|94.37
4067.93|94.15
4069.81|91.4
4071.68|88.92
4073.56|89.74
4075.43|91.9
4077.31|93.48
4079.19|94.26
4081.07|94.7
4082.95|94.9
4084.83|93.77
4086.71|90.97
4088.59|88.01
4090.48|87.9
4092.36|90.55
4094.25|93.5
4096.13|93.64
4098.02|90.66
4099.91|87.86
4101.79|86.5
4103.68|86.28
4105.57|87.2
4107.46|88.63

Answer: -16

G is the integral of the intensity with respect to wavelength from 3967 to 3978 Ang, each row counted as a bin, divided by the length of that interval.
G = 93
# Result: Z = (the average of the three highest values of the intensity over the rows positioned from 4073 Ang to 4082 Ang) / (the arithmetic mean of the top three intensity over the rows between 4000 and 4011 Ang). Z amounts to 1.14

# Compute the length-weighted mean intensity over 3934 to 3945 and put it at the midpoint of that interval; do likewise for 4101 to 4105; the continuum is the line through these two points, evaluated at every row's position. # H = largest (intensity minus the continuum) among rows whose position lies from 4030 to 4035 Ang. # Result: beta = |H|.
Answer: 3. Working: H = 3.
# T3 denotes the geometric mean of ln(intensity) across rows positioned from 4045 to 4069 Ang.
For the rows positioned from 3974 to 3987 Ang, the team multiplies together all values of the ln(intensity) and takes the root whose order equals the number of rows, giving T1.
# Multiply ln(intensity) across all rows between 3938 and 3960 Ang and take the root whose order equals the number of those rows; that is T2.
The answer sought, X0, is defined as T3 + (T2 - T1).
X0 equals 4.54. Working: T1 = 4.49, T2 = 4.51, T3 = 4.52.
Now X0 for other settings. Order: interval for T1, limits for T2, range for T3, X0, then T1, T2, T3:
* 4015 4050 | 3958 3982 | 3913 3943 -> 4.40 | 4.52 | 4.49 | 4.43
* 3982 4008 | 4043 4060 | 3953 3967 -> 4.68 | 4.27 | 4.52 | 4.43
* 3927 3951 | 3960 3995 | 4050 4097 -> 4.41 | 4.53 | 4.43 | 4.52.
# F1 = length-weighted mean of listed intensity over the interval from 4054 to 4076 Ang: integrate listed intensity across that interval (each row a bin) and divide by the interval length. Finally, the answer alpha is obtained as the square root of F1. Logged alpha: 9.58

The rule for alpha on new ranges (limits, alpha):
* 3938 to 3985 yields 9.51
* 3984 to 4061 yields 9.19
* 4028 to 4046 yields 9.59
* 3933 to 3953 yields 9.72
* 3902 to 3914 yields 8.79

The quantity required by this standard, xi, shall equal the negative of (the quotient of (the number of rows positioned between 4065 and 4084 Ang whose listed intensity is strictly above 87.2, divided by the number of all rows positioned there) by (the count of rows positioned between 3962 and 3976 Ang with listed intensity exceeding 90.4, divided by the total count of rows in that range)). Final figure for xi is -1.1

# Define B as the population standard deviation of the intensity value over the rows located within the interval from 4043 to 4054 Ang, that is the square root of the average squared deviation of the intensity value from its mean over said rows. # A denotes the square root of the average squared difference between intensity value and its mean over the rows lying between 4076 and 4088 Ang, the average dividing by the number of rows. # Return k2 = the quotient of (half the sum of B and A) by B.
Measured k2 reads 0.8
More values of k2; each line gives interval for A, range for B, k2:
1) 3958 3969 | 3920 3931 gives 1.2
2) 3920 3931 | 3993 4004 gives 1.2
